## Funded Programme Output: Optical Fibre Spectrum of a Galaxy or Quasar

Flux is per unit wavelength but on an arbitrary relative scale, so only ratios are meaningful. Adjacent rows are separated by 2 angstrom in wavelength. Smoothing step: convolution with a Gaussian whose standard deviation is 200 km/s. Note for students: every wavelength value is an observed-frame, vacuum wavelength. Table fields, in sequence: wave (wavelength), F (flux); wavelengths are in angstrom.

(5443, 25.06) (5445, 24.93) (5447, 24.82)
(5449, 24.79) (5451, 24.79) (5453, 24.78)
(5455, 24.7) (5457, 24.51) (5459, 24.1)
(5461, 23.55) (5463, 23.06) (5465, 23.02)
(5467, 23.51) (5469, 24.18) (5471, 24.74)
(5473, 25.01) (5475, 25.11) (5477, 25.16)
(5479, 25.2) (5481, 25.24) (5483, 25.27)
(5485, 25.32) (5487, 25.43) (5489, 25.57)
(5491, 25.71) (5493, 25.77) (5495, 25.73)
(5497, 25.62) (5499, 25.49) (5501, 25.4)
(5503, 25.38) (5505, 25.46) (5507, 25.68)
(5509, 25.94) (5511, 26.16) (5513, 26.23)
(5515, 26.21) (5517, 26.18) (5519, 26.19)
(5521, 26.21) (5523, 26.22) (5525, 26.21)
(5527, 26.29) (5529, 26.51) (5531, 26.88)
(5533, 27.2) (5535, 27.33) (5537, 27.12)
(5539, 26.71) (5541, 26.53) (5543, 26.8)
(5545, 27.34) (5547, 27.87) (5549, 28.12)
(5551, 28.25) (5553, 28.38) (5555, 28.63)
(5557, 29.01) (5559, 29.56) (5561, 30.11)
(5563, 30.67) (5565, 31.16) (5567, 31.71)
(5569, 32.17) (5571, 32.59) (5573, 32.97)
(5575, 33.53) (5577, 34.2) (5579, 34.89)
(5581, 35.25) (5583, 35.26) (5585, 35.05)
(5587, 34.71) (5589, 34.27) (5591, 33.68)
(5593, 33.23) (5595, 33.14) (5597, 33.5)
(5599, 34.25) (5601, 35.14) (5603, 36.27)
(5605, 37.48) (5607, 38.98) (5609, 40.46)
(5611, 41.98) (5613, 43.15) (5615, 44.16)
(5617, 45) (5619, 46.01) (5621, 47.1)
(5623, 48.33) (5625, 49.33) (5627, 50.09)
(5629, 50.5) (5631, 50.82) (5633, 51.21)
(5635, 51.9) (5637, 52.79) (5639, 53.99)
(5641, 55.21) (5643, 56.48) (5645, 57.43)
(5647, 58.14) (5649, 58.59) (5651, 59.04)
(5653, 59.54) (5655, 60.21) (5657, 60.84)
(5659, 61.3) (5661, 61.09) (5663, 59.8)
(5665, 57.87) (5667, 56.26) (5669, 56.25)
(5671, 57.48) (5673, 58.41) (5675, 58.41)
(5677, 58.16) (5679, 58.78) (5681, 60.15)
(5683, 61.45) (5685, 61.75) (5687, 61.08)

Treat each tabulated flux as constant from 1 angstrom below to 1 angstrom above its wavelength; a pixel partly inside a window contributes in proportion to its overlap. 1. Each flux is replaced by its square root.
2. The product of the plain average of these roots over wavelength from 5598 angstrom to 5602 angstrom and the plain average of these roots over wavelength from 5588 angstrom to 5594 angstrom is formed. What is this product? 34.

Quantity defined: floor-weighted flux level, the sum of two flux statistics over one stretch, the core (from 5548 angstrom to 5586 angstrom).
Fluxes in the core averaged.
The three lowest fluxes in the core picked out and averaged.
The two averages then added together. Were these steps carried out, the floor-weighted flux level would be 60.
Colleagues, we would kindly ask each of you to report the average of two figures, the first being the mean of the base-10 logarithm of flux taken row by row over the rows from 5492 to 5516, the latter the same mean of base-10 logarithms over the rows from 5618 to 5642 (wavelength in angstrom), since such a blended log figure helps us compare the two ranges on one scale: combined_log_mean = 1.56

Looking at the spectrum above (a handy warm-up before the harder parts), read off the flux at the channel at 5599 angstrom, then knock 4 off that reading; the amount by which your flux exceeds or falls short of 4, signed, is 30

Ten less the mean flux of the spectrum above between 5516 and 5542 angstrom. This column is -17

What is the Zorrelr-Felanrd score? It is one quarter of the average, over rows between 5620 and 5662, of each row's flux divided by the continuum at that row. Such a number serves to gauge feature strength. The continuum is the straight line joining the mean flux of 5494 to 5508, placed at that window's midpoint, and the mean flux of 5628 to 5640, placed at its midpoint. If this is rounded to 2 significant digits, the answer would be 0.26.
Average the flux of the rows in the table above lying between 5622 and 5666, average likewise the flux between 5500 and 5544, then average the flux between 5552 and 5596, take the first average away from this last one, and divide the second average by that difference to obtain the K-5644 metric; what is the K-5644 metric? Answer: -1.1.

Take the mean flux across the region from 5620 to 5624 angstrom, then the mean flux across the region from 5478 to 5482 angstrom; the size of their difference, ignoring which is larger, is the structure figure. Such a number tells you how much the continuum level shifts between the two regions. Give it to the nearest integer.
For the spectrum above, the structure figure 22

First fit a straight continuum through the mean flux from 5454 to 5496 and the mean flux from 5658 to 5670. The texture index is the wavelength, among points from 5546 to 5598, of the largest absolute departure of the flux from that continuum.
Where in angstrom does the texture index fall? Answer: 5595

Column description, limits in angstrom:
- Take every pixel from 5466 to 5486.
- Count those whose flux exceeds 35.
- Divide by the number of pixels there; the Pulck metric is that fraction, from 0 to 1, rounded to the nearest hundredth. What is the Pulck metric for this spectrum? 0.00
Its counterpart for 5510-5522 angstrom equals 0.00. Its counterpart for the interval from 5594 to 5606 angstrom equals 0.50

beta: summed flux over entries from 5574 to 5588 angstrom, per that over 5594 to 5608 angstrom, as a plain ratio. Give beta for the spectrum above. 0.98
